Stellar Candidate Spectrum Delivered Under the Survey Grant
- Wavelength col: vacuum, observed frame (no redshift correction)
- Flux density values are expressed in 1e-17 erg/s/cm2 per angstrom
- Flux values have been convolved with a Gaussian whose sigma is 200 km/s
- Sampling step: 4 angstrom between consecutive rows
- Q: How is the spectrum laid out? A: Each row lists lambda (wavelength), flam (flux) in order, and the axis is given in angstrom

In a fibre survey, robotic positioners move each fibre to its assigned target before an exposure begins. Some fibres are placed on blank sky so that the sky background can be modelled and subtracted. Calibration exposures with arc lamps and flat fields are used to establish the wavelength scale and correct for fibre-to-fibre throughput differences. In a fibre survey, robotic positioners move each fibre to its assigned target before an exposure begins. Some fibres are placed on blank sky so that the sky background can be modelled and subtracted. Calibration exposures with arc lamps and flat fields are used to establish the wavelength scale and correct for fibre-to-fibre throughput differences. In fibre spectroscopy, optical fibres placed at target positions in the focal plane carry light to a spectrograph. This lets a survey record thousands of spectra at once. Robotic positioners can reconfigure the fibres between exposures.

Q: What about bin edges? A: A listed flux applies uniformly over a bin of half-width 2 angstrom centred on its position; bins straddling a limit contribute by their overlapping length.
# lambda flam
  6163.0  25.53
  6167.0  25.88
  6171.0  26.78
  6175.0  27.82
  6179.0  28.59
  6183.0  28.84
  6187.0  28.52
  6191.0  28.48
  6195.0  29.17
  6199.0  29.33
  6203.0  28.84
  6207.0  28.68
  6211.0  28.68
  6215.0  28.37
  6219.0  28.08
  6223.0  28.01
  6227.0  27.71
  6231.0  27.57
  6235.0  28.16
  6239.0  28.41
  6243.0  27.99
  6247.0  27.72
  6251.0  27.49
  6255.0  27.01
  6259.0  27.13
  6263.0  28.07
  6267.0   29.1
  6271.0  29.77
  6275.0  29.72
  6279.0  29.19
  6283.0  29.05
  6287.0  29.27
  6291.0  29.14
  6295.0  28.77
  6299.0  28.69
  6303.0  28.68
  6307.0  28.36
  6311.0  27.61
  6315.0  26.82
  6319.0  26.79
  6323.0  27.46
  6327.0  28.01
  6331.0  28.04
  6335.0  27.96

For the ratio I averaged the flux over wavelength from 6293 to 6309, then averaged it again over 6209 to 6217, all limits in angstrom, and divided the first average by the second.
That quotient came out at 1.00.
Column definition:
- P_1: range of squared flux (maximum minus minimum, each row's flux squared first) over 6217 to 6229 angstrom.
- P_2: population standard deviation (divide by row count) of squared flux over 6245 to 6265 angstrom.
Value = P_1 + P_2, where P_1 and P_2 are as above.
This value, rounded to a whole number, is 42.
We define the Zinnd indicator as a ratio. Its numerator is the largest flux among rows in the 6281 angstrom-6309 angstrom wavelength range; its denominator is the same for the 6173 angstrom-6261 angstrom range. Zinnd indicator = 0.998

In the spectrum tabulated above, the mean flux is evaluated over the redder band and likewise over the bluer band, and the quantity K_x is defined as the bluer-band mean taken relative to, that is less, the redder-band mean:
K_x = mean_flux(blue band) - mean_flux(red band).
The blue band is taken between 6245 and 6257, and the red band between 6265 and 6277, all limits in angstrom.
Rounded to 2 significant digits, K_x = -2.1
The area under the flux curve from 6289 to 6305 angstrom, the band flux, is 461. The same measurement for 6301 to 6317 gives 446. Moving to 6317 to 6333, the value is 441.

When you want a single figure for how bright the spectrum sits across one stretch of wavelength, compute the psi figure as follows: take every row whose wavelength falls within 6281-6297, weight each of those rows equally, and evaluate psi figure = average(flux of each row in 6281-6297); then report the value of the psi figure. 29.1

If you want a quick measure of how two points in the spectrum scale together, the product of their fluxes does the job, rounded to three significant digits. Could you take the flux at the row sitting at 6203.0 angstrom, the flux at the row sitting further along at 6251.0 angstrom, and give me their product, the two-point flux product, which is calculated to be 793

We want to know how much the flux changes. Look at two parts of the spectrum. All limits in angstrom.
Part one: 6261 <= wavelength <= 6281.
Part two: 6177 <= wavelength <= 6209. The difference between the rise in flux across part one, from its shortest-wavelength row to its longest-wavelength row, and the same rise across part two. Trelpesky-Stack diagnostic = 1.0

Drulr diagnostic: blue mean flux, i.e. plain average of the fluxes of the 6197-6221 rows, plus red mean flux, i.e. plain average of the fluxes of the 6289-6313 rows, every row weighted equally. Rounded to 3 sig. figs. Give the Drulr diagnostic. 57.2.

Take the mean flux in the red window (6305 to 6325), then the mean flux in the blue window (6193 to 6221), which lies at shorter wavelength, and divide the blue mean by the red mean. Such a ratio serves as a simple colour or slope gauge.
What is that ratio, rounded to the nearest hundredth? 1.05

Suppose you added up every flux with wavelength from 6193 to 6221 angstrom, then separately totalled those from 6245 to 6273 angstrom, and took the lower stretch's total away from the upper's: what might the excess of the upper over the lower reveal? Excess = -5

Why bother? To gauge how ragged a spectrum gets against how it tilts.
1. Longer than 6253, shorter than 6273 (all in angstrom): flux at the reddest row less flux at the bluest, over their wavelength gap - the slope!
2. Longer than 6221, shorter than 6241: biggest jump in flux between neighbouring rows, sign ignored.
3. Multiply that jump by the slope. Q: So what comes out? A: 0.10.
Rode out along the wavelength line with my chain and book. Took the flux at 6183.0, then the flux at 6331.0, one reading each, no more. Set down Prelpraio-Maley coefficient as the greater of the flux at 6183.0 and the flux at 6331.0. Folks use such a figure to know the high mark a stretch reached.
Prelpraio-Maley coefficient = 28.8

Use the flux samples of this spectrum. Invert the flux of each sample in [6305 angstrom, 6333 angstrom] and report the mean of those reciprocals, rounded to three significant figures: 0.0363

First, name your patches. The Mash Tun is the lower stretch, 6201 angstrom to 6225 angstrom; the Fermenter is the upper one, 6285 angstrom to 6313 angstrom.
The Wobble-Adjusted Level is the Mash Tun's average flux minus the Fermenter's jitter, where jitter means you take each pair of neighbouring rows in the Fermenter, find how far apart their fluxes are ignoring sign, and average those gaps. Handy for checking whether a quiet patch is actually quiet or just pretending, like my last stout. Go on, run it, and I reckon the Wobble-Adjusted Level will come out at 28.2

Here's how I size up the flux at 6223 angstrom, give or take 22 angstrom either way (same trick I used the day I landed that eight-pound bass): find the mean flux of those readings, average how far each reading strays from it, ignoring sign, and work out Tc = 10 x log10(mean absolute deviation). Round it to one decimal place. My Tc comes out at -4.7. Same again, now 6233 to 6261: -3.8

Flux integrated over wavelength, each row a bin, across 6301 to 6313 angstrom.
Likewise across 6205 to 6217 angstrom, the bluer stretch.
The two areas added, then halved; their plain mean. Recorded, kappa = 341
